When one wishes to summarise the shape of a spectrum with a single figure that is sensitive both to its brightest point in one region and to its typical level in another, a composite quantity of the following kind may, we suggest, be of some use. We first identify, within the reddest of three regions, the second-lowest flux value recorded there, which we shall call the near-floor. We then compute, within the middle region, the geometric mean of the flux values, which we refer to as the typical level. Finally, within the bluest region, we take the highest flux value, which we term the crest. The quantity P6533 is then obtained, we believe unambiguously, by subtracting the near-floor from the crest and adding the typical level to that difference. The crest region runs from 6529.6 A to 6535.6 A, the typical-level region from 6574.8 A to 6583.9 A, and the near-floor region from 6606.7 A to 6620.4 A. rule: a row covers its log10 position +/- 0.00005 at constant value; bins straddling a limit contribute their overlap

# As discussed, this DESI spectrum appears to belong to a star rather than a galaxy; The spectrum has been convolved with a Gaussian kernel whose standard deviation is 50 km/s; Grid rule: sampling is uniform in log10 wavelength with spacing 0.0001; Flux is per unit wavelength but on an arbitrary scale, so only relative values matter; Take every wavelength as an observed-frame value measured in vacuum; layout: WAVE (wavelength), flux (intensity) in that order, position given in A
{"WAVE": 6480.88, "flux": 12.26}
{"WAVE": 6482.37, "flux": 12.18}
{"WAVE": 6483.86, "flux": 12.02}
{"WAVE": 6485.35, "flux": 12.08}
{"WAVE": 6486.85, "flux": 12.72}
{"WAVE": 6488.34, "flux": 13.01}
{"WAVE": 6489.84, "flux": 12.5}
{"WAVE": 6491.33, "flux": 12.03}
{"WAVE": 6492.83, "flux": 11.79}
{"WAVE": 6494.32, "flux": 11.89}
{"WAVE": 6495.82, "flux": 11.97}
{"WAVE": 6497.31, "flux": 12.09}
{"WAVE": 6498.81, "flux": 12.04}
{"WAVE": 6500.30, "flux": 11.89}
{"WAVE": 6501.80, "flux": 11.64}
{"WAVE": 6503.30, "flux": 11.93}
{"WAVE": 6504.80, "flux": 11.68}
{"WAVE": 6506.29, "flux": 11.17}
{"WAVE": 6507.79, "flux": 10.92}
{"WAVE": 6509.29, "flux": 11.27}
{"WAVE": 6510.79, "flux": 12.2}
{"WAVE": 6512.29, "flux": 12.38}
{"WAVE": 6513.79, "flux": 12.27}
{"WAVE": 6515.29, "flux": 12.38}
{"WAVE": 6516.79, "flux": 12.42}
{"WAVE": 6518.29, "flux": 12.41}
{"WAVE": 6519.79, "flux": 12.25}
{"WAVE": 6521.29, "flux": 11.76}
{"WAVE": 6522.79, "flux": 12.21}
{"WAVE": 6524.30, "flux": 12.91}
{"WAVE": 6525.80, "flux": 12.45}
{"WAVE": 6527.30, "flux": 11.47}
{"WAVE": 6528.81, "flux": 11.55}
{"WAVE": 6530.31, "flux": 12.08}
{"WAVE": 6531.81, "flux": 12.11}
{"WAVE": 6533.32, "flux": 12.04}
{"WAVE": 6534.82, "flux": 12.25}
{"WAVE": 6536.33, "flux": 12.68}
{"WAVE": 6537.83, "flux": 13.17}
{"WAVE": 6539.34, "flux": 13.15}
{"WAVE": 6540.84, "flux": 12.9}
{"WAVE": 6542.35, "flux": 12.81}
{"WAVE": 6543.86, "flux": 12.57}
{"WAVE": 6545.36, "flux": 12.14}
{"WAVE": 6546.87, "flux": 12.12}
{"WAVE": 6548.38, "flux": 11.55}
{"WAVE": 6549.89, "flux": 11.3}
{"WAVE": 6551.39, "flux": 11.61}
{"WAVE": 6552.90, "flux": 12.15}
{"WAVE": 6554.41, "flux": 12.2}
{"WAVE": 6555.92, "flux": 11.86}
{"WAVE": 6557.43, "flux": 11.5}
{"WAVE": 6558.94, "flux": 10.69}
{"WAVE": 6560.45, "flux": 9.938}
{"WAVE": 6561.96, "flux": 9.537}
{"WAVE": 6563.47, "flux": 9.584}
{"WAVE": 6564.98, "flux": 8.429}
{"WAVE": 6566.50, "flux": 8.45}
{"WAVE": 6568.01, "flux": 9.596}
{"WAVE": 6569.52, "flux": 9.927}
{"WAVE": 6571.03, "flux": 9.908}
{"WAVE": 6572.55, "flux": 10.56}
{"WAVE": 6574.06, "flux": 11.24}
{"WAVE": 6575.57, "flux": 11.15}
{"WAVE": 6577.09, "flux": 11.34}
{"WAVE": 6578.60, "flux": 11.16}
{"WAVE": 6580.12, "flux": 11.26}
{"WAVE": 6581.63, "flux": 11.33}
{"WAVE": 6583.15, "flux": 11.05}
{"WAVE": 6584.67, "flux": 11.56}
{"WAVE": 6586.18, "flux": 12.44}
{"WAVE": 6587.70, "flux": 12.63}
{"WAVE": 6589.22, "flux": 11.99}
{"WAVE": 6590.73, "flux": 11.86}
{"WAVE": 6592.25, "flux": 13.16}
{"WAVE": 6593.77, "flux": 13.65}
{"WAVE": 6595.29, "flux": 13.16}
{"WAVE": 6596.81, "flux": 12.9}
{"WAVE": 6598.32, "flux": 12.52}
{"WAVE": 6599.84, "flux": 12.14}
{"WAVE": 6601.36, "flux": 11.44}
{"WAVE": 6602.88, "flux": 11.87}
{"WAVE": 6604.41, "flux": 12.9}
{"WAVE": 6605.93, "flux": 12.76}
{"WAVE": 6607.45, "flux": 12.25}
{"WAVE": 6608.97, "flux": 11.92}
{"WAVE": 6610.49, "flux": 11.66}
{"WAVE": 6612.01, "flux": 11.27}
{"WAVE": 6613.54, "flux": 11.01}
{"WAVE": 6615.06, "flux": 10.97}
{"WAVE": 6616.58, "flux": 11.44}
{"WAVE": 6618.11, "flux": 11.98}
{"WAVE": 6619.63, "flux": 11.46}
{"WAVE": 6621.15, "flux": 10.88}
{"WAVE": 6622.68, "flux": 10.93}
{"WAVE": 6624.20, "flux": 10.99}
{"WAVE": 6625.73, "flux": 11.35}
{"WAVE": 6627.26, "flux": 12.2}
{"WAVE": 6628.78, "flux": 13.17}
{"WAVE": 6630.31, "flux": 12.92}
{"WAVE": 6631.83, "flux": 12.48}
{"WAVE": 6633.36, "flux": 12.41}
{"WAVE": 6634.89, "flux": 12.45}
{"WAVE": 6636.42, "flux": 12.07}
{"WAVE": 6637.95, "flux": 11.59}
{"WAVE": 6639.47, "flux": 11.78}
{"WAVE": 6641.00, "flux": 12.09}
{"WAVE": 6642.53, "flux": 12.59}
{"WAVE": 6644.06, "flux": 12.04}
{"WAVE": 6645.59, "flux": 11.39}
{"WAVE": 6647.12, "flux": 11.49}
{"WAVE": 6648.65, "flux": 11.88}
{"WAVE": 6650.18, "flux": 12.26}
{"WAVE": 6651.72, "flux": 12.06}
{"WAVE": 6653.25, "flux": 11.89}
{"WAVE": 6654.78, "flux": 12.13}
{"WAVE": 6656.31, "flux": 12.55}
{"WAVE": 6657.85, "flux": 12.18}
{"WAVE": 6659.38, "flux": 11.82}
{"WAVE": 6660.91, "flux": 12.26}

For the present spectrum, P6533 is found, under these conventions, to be 12.5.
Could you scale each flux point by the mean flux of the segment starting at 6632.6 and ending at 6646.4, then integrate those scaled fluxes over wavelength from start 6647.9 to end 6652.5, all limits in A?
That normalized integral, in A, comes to 4.60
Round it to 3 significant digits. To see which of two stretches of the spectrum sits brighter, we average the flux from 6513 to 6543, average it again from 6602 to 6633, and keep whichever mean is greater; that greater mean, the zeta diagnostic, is 12.4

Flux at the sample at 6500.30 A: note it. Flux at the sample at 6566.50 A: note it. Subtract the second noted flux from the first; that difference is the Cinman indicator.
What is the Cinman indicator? 3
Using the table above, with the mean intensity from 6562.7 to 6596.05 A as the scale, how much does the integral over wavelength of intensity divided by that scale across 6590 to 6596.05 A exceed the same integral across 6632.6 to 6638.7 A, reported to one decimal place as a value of 0.4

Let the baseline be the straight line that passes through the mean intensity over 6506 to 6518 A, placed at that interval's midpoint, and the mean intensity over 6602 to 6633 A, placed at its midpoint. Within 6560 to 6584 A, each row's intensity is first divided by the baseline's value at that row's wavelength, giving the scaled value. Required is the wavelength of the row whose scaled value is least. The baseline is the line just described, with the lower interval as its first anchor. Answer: 6564.98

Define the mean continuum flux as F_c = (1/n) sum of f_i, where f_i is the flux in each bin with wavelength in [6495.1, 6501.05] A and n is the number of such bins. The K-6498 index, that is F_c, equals 12.0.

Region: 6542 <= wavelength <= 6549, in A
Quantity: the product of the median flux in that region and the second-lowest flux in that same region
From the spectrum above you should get 147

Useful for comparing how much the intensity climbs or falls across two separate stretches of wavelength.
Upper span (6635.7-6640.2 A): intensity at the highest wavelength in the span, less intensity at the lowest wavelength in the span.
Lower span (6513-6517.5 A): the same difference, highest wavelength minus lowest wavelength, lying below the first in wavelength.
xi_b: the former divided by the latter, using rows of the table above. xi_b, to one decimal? -1.9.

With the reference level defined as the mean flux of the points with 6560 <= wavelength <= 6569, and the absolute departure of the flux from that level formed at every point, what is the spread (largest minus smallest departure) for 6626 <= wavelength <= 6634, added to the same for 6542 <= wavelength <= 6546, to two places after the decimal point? 1.64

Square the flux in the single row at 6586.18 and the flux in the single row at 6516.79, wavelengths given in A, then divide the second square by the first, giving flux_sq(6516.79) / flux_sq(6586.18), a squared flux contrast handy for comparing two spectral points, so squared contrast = 1.00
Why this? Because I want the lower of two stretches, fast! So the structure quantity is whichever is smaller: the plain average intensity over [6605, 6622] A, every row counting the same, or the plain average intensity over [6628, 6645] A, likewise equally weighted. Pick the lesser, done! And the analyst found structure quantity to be 11.6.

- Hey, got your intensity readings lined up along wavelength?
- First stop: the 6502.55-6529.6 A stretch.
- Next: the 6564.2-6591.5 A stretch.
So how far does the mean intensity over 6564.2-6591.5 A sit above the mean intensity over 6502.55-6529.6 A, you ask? -1.1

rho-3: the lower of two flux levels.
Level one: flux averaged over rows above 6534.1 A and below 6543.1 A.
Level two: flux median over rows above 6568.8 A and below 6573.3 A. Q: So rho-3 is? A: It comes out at 9.9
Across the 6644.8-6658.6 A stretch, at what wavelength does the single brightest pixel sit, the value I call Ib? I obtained 6656.31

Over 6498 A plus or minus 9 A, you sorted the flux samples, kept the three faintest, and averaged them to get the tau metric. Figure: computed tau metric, 11.5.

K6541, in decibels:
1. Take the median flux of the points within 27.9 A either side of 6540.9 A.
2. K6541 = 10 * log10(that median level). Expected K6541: 10.84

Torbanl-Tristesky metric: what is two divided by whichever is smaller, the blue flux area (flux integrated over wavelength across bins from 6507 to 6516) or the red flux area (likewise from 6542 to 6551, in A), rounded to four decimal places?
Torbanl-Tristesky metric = 0.0187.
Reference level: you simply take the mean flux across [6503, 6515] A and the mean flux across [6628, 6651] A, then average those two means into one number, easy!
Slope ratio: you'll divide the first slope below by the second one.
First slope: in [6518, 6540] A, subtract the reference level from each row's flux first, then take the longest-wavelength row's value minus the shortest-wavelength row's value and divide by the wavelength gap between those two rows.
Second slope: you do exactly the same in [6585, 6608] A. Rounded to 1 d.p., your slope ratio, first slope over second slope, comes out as -3.9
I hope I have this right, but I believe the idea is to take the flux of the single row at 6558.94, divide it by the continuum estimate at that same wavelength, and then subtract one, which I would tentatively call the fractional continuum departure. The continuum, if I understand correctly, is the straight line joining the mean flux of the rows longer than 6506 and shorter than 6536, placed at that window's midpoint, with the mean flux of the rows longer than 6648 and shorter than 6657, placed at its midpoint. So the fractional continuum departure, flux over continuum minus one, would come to -0.11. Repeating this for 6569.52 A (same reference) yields -0.18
